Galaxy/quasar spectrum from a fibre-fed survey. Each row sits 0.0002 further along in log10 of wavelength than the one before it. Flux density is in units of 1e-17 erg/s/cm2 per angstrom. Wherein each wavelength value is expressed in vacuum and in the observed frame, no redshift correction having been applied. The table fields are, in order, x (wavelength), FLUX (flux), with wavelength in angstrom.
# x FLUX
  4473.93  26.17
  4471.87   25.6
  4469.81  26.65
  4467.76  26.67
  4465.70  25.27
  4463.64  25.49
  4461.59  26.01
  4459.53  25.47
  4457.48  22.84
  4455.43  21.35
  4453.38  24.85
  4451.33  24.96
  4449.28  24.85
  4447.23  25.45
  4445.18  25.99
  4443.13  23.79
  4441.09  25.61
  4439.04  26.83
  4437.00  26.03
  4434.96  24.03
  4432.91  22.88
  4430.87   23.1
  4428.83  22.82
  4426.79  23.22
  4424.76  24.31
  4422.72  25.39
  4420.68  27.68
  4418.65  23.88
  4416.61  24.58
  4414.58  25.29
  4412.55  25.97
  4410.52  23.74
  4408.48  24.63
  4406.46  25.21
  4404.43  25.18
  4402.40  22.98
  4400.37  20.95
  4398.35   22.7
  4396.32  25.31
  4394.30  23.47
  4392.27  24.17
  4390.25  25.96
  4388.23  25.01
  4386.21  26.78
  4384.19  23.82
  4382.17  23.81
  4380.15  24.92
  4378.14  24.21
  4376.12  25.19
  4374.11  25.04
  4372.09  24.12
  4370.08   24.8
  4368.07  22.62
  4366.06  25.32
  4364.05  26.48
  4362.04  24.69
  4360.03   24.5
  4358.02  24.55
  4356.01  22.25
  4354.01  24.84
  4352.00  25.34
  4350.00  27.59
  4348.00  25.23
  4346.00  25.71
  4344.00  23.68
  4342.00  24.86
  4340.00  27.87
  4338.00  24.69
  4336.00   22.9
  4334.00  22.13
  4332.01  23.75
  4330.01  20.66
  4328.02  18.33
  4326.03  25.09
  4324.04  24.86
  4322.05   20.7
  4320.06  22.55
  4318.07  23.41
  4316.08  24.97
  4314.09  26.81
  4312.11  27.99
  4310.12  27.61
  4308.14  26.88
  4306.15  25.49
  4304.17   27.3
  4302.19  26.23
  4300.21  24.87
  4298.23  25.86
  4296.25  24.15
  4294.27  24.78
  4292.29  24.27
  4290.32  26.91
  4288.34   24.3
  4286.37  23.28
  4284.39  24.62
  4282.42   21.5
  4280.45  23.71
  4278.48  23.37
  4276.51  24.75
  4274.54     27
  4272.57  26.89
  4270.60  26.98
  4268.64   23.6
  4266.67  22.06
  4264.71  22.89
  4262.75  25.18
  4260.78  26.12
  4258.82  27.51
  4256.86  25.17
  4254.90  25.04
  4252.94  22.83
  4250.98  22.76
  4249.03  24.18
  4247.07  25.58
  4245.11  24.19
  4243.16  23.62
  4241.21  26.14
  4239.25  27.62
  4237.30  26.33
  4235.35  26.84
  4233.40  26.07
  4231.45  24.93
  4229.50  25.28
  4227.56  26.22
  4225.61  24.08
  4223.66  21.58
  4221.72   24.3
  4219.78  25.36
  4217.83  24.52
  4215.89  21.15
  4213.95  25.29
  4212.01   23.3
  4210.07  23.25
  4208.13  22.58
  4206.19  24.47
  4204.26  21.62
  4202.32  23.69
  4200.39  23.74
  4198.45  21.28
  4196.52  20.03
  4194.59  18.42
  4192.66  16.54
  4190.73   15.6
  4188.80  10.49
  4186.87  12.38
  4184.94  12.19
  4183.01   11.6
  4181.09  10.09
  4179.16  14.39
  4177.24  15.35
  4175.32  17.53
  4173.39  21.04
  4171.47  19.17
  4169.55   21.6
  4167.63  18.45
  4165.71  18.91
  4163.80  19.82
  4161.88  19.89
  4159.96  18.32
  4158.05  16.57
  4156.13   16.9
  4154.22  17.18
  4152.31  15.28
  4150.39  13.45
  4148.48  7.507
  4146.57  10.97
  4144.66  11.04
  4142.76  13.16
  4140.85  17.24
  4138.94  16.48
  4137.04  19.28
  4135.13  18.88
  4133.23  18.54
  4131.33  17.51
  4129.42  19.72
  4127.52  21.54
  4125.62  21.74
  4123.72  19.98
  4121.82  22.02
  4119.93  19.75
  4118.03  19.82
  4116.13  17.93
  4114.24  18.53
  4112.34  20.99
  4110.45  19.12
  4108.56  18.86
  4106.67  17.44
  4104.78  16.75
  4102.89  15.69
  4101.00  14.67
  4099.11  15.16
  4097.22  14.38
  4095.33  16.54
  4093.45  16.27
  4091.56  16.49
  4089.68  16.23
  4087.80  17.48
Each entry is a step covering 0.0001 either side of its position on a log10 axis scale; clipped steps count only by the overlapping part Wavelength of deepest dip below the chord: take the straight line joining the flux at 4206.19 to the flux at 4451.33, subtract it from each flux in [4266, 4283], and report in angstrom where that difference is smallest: 4282.42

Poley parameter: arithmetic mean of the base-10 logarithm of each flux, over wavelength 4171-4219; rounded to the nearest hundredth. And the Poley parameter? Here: 1.26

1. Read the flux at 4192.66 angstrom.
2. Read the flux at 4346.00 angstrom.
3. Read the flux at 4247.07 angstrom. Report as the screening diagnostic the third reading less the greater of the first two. -0.1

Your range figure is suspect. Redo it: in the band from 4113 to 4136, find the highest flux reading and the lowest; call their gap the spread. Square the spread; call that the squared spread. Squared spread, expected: 20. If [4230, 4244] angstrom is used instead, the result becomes 16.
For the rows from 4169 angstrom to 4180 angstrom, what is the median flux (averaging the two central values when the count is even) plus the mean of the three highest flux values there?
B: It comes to 39.0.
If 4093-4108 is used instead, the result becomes 32.9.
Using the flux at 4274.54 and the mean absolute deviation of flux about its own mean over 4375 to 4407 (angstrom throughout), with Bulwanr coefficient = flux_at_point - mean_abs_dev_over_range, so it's 26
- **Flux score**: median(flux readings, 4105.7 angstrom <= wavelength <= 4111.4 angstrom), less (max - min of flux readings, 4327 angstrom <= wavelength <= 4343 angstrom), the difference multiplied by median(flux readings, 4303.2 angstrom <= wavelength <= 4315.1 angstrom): 252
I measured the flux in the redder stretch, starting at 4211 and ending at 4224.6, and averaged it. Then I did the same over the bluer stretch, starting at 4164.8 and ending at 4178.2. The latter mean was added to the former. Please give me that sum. 42.5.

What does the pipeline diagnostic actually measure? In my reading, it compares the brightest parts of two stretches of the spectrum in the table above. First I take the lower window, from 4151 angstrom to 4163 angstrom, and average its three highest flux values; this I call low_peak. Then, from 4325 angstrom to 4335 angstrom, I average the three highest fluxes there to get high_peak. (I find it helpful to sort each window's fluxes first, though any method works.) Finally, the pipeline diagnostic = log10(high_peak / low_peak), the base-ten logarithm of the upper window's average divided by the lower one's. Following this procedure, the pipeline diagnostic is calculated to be 0.11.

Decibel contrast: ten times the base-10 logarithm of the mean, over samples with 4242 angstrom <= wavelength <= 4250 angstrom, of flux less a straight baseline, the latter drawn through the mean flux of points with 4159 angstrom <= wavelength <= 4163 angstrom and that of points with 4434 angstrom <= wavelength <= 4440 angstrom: 5.2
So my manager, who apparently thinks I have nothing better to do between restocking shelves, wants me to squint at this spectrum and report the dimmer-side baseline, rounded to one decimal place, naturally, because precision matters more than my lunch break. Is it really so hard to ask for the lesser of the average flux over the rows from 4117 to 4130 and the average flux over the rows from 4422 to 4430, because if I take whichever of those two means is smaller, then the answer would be 20.7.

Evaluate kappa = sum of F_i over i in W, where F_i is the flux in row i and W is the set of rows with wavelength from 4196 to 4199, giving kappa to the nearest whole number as 41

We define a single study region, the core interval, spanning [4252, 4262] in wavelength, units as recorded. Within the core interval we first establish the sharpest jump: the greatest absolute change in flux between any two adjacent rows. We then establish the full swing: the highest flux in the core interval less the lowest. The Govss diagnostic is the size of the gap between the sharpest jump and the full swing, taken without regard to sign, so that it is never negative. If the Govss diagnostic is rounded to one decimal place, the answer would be 2.3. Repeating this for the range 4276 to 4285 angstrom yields 0.1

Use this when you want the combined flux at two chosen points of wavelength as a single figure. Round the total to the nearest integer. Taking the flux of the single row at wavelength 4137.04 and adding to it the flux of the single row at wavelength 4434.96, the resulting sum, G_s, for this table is 43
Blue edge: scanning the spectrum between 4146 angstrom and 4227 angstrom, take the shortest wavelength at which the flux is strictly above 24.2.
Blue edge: 4206.19 angstrom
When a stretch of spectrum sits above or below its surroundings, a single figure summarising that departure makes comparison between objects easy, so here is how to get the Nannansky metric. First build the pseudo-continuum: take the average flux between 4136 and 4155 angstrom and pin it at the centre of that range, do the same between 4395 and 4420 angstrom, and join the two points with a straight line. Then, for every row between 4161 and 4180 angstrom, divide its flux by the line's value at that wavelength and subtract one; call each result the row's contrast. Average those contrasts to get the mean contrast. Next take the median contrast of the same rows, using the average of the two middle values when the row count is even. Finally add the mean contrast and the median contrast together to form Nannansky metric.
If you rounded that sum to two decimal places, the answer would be 0.50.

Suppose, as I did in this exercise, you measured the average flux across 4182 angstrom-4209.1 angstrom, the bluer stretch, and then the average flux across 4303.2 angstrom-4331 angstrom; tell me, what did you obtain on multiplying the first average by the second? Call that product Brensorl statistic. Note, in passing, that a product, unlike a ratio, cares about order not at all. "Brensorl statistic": 445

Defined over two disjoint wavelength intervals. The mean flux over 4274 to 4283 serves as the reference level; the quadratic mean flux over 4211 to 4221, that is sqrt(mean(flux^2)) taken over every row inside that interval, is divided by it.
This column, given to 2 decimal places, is 1.00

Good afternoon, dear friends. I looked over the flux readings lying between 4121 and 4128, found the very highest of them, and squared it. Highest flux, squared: 485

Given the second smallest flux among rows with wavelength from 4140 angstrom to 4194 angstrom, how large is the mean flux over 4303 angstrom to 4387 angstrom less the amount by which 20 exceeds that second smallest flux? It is 14.7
